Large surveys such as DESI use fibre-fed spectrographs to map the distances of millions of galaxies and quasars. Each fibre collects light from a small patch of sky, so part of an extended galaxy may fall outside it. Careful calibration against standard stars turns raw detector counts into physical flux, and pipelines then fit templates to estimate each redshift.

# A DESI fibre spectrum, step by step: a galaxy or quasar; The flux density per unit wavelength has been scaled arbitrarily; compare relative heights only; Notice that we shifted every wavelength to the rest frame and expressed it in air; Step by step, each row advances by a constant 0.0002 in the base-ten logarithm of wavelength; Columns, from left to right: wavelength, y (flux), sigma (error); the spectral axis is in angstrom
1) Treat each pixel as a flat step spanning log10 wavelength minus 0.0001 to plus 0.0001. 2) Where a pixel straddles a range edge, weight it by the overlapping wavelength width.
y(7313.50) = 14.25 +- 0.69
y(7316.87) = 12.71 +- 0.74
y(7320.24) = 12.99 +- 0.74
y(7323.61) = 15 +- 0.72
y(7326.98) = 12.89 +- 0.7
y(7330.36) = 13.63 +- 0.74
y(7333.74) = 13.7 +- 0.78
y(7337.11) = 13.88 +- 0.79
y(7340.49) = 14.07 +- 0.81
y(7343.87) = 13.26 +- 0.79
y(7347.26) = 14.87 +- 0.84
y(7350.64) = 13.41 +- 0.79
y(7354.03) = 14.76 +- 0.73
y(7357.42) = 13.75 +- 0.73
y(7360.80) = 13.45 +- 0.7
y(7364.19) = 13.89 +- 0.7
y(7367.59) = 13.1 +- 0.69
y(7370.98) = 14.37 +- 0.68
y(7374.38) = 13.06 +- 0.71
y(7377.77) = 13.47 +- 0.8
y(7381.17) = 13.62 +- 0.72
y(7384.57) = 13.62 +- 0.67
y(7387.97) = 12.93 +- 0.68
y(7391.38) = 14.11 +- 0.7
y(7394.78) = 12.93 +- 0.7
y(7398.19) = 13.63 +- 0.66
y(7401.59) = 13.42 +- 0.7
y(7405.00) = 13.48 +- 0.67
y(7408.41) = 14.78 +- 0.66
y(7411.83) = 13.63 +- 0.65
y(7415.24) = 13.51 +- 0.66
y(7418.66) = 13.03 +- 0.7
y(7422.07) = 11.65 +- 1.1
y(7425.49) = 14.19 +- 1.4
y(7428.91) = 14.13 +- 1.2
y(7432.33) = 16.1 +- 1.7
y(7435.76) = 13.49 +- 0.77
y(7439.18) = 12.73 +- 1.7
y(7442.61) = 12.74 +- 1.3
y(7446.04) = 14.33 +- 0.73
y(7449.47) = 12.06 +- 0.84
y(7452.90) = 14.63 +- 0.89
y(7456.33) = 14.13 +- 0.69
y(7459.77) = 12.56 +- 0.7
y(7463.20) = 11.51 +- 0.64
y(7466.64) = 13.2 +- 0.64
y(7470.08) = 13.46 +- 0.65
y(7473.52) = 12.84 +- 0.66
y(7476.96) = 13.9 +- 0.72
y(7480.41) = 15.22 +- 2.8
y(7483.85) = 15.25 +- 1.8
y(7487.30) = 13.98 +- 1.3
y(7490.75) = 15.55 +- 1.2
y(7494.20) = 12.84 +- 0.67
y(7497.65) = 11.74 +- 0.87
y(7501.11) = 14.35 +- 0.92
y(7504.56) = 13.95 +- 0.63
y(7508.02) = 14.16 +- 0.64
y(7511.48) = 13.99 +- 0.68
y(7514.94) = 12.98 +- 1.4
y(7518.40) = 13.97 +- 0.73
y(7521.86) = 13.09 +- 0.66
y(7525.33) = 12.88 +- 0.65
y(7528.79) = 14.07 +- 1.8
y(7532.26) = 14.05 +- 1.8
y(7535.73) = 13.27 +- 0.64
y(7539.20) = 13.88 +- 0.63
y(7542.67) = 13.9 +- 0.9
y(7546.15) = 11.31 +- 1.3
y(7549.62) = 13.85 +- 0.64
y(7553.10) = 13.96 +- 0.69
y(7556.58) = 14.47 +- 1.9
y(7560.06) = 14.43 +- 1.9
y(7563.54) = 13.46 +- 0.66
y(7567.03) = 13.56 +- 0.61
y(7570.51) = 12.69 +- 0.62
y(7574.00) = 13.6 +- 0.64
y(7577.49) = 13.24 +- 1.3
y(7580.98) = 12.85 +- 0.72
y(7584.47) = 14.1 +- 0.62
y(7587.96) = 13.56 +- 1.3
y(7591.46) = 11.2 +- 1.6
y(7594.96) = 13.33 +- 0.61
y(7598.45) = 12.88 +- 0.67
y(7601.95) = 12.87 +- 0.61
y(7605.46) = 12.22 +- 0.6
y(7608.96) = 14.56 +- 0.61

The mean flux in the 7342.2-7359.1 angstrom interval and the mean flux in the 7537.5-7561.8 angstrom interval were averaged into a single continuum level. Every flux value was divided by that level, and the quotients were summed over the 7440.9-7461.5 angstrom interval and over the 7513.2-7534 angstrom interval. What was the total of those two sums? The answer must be 11.7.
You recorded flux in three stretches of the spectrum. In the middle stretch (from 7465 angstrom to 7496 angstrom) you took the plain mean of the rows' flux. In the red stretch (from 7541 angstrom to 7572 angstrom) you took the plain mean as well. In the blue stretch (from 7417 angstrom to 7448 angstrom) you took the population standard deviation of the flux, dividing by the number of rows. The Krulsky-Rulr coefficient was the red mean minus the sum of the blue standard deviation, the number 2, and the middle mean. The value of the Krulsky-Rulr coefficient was -3.7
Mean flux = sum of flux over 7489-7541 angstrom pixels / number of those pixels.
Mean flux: 13.7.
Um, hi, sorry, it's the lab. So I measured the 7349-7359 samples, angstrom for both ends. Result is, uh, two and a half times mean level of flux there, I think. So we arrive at 34.9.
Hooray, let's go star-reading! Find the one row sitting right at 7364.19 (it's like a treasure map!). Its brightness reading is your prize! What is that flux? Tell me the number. 13.89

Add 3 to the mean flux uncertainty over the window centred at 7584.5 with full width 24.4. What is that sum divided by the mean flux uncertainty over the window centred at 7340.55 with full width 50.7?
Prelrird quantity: 5.3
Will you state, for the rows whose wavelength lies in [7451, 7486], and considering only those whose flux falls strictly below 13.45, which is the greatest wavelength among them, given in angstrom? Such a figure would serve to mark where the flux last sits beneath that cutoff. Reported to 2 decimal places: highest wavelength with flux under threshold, 7473.52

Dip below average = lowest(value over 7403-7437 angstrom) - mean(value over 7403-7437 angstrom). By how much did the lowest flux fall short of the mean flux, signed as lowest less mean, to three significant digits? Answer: -2.15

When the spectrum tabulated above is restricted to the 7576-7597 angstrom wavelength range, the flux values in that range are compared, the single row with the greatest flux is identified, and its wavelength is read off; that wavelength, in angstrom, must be 7584.47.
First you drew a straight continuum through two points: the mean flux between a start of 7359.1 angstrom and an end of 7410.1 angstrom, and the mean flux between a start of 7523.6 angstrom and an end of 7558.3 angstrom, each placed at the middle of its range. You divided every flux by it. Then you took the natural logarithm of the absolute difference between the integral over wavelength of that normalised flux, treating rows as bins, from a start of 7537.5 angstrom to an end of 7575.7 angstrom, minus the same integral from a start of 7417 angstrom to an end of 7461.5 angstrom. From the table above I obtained 1.8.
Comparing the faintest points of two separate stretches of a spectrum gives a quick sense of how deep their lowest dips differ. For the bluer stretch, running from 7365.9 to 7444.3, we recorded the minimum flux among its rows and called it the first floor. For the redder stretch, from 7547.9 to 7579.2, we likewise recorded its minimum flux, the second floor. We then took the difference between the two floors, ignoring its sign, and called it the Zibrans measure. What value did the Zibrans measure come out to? 1.0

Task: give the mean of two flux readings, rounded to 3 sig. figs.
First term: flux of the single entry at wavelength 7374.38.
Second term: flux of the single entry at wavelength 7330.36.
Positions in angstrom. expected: 13.3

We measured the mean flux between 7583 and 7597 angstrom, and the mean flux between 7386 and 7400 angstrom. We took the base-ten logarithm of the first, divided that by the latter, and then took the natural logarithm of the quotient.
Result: -2.49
